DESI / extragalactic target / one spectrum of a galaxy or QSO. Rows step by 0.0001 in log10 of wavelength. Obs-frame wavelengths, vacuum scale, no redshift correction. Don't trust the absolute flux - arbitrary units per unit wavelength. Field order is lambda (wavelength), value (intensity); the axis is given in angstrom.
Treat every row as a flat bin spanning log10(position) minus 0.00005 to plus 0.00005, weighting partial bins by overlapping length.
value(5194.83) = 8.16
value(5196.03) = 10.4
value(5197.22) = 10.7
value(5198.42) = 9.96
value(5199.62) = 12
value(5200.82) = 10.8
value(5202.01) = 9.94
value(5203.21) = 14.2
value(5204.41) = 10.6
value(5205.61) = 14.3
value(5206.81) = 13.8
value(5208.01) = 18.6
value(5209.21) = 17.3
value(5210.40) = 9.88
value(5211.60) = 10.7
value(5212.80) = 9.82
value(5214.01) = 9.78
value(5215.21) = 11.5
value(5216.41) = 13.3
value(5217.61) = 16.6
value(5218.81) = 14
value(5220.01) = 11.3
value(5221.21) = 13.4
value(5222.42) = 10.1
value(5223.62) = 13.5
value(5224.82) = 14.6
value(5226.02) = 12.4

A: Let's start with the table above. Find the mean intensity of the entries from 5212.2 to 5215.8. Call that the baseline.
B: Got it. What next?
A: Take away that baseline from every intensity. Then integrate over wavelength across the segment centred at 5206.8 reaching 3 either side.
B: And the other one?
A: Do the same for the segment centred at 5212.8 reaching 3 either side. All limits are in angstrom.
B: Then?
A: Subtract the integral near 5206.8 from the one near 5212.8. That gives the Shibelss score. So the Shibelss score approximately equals -27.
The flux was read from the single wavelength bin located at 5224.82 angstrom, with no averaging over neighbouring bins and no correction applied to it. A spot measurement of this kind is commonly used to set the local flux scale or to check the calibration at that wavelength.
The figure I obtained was 14.6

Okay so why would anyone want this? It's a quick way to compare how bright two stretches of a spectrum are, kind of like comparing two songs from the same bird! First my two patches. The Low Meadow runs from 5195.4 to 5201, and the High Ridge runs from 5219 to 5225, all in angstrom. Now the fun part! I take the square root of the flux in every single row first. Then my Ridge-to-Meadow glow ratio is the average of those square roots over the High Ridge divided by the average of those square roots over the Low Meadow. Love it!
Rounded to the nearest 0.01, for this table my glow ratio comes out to 1.08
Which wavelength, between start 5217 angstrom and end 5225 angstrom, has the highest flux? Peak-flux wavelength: 5217.61 angstrom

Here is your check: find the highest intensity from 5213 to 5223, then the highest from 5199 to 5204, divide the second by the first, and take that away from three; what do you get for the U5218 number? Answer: 2.1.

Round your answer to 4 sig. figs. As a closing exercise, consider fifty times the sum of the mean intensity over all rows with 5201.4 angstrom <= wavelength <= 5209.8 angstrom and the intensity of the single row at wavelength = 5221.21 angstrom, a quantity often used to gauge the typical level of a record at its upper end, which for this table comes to 1375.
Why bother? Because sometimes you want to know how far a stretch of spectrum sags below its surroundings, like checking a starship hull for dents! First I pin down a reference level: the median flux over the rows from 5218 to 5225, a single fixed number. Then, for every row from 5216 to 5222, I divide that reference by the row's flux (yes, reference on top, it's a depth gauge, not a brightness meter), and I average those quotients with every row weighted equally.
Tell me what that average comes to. 1.00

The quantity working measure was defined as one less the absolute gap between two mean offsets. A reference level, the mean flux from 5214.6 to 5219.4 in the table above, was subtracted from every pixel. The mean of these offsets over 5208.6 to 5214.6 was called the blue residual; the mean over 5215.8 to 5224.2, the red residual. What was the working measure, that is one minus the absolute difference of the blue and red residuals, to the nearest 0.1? -0.7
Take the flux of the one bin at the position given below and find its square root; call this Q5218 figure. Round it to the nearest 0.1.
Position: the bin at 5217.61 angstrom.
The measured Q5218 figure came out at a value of 4.1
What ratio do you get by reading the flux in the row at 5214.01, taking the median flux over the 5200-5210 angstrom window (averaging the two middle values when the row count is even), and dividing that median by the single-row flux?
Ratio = 1.43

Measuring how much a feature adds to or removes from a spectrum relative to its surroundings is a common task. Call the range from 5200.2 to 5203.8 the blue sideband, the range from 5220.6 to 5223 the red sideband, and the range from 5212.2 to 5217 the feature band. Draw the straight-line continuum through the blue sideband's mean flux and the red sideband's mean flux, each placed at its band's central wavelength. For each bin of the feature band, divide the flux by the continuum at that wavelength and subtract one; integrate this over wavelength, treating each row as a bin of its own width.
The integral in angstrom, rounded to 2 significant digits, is -0.25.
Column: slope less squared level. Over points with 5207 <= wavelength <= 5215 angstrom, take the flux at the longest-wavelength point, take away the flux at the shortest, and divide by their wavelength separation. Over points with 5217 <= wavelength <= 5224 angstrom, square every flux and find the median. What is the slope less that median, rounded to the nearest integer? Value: -182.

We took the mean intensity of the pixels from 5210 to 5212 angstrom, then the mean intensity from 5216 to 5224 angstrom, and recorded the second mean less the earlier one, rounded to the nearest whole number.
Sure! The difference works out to 3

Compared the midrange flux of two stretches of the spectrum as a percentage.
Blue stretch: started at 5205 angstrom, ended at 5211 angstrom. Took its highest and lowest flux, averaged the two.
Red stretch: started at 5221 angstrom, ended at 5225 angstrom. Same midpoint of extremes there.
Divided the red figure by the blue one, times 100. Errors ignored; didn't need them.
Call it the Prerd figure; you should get 87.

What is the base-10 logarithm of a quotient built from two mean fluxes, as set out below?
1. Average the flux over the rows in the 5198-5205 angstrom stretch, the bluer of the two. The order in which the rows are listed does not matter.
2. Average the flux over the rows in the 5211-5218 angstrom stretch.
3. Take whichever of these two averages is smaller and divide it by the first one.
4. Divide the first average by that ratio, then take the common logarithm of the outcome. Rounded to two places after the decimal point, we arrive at 1.05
